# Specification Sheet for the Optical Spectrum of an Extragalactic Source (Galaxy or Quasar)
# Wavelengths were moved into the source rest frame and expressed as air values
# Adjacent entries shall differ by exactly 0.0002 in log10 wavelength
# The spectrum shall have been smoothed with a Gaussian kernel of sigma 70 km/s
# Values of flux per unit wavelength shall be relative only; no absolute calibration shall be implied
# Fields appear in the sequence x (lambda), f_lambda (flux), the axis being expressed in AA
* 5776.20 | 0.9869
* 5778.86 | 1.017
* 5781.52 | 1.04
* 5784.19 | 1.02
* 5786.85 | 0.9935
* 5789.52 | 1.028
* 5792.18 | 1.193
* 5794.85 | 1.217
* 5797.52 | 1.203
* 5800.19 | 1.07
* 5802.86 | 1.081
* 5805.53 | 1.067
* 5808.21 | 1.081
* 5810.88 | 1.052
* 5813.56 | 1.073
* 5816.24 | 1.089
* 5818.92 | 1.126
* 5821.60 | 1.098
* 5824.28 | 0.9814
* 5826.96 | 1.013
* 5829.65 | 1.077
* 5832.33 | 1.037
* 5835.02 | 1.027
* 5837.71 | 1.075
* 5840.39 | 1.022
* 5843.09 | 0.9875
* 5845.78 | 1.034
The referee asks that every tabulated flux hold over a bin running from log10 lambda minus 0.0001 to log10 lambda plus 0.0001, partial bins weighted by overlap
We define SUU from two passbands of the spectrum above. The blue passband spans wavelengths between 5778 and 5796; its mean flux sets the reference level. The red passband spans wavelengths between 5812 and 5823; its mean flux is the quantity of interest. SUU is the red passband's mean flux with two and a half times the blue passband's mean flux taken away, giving -1.59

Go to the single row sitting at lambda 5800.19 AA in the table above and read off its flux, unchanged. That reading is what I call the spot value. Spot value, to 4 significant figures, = 1.070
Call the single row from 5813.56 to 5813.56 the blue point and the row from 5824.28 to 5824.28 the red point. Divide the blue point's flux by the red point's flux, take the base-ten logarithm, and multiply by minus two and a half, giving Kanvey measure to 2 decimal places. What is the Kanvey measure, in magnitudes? -0.10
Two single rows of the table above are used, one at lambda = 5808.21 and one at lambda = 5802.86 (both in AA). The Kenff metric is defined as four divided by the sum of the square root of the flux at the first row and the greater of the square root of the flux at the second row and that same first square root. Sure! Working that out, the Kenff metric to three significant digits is 1.92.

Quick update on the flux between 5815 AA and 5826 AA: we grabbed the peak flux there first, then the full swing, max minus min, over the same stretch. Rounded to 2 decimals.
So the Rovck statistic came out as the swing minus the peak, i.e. -0.98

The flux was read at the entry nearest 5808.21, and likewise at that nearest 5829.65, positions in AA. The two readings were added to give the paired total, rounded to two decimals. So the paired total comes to 2.16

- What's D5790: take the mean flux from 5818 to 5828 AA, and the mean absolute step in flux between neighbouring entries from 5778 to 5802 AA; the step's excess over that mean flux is -1.00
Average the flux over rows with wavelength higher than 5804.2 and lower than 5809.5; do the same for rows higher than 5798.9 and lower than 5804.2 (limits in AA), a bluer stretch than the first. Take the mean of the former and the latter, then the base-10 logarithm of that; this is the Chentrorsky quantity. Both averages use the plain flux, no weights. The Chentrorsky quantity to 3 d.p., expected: 0.031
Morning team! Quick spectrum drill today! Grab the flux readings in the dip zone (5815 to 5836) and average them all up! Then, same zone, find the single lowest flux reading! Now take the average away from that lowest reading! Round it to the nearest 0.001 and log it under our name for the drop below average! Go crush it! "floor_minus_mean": -0.075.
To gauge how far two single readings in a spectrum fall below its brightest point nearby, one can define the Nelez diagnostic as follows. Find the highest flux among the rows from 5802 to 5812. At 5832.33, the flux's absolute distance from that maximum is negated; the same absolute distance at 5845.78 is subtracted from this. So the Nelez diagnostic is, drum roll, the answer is -0.091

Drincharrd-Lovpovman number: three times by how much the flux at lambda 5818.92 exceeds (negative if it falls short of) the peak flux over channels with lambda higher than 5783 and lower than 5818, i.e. -0.27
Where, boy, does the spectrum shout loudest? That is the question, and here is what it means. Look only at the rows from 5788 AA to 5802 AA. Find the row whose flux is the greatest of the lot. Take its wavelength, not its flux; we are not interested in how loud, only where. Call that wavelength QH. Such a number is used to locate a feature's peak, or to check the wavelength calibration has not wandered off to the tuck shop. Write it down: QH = 5794.85 AA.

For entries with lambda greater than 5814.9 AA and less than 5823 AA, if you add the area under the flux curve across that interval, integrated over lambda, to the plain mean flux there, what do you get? 10.0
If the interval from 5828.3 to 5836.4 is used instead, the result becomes 9.5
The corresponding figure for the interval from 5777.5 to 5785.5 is 9.2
